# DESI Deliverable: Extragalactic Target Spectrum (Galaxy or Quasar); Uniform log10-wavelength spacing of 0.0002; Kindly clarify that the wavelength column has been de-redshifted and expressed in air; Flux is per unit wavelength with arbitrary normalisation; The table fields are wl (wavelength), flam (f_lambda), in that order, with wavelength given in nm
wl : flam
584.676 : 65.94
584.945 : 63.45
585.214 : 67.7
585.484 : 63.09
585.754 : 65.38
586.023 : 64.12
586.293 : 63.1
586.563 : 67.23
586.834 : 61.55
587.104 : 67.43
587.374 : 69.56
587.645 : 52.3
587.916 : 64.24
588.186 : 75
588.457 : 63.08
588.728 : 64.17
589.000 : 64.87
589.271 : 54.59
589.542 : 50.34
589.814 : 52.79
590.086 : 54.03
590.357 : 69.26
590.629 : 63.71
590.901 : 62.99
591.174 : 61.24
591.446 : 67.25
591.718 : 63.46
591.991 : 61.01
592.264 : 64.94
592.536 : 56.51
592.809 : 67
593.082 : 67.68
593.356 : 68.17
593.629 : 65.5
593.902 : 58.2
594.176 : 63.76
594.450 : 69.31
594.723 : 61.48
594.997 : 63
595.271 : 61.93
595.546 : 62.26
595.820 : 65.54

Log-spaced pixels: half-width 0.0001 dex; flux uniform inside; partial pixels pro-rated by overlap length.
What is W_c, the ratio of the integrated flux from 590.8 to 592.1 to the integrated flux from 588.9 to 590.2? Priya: 1.15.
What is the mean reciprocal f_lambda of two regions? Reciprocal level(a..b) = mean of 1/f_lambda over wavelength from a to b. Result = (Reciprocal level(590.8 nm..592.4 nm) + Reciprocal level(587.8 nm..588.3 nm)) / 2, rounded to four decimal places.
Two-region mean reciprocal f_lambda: 0.0151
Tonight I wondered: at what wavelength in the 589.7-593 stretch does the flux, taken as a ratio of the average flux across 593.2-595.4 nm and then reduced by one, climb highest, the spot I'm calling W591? 590.357 nm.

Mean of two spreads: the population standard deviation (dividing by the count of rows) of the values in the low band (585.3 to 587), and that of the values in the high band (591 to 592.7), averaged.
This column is 2.6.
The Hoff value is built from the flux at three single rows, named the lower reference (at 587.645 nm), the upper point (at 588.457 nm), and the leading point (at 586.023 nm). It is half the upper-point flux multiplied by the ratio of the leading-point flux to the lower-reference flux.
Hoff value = 38.7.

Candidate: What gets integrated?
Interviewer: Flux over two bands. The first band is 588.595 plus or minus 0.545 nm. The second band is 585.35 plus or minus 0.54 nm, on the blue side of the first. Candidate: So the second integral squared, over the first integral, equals 68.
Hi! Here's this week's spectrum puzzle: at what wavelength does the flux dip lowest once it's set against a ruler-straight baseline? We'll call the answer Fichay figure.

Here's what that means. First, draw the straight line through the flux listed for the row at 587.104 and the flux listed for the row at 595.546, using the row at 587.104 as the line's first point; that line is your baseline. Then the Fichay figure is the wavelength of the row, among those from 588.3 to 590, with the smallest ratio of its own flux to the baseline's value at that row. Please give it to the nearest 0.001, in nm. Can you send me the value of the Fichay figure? 589.542 nm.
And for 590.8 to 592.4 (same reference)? 591.174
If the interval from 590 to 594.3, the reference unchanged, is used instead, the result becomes 590.086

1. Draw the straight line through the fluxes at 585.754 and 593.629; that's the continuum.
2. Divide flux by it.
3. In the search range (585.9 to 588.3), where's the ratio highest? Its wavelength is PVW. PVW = 588.186 nm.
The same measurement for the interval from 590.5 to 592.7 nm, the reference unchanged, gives 591.446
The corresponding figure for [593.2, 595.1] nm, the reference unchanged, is 594.450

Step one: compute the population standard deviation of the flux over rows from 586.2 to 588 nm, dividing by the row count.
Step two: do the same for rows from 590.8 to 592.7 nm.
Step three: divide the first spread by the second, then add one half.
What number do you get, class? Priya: 2.18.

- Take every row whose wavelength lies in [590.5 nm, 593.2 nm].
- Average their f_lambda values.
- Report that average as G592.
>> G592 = 63.6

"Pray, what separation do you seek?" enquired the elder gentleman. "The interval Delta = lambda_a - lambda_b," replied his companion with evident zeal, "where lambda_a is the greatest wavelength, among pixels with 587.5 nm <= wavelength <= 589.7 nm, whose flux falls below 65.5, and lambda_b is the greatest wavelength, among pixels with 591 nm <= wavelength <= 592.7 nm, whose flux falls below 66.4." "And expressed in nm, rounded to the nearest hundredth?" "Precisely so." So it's -2.99 nm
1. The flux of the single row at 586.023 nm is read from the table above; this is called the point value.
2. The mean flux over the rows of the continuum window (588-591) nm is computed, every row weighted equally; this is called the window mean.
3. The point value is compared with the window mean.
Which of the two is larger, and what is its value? 64.1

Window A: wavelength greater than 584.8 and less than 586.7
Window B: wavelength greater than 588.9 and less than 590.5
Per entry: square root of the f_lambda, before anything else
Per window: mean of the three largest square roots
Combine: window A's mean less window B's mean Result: 0.25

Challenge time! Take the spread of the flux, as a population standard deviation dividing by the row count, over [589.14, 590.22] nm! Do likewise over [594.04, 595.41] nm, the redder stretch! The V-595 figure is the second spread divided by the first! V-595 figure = 1.7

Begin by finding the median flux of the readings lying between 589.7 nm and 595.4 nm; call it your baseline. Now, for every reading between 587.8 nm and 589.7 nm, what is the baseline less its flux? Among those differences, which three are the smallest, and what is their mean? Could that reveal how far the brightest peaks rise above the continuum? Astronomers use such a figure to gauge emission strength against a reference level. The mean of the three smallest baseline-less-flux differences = -4.6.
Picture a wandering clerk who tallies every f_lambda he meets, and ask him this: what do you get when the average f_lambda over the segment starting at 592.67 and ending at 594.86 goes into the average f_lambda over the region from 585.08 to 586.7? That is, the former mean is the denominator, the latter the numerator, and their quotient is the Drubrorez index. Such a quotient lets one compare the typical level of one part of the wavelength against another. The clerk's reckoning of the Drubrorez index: 0.999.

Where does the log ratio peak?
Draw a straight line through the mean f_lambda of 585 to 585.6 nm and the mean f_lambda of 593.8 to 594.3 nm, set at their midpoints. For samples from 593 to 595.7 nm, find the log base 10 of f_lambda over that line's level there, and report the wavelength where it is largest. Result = 594.450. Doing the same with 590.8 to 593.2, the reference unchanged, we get 593.082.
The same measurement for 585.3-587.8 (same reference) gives 587.374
